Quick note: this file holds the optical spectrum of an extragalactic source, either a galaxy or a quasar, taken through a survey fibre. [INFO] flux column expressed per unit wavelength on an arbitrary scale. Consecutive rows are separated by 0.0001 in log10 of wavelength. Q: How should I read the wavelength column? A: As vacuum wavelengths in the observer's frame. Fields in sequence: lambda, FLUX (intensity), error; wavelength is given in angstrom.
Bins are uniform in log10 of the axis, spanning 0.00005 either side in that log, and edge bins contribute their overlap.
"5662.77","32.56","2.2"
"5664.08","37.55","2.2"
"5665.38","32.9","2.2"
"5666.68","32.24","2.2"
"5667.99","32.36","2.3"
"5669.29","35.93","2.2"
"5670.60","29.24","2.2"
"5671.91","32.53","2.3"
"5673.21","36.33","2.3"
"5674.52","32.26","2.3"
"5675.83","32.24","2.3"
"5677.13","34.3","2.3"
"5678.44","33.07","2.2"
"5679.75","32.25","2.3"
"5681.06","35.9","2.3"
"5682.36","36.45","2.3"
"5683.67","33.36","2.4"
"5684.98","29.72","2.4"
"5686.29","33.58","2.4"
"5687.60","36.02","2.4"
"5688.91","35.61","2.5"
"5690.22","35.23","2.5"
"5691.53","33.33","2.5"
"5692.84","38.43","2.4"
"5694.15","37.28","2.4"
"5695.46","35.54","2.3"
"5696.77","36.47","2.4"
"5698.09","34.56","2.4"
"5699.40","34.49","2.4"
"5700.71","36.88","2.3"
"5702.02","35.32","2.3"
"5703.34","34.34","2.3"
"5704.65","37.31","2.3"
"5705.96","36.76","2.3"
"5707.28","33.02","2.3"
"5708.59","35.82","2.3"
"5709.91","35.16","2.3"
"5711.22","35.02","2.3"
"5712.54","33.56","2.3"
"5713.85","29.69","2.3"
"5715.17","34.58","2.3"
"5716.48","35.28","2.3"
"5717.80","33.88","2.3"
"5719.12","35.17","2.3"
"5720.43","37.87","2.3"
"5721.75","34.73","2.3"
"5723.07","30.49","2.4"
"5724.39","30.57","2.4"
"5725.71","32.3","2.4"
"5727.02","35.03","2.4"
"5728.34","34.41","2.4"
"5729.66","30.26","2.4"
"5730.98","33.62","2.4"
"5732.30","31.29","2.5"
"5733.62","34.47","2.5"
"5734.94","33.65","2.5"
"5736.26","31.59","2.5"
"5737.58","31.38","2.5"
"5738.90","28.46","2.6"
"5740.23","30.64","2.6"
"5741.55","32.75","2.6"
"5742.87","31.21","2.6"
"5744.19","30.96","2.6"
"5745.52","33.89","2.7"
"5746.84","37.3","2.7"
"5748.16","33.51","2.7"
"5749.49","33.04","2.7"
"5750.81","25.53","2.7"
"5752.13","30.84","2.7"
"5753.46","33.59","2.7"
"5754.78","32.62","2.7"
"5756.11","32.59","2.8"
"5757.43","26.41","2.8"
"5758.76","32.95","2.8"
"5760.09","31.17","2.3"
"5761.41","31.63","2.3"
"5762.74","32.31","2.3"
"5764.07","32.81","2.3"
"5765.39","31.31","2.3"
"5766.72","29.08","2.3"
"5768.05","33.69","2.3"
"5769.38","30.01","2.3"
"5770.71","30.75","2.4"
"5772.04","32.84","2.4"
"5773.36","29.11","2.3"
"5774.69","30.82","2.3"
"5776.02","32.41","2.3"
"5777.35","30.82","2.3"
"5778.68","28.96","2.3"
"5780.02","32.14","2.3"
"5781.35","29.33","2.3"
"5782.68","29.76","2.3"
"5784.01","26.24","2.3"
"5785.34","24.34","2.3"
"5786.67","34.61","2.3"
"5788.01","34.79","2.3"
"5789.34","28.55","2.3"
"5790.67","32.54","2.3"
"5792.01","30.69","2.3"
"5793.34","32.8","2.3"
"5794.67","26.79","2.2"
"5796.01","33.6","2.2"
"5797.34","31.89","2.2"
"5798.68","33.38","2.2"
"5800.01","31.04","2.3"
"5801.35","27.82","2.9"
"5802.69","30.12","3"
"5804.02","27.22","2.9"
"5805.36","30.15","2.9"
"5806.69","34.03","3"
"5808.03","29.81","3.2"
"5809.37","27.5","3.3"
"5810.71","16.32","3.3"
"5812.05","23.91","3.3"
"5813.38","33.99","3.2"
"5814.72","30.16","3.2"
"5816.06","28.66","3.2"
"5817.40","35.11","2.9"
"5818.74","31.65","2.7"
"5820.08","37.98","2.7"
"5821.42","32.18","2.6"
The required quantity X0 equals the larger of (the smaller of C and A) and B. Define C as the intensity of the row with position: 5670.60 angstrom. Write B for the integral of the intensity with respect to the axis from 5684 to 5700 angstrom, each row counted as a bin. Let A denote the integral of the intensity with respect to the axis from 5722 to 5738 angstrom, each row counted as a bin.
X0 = 560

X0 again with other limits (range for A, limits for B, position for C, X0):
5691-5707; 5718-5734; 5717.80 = 534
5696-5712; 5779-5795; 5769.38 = 484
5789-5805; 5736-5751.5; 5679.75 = 491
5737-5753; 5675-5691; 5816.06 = 543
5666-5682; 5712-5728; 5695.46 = 538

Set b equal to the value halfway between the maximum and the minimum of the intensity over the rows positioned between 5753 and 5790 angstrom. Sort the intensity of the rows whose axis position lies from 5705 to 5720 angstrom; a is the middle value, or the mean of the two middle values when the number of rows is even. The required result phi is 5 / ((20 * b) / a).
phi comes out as 0.30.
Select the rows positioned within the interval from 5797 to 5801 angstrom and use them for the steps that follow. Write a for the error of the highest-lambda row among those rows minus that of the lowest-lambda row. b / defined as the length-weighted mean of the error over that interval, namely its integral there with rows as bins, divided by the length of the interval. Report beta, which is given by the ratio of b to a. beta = 22.9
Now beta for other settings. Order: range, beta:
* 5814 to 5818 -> -10.3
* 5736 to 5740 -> 25.4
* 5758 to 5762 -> -5.0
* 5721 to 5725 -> 23.6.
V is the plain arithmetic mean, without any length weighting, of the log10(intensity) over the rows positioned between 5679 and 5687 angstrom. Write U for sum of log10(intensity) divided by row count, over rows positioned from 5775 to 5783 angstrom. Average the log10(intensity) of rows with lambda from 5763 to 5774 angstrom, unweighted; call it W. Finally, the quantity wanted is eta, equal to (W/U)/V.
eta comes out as 0.660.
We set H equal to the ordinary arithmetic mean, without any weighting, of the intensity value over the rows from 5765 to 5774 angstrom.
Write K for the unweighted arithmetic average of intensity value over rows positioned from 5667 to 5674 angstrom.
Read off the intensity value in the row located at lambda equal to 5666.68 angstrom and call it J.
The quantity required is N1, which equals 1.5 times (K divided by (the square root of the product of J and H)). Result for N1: 1.58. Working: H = 31.0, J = 32.24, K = 33.3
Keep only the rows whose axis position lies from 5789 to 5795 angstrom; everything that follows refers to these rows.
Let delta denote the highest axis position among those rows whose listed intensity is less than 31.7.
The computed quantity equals 5794.67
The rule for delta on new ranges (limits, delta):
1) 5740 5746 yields 5744.19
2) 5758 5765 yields 5761.41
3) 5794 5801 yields 5800.01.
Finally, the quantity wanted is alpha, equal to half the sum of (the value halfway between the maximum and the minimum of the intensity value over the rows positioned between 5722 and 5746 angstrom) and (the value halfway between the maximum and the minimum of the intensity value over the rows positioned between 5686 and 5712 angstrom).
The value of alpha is 33.7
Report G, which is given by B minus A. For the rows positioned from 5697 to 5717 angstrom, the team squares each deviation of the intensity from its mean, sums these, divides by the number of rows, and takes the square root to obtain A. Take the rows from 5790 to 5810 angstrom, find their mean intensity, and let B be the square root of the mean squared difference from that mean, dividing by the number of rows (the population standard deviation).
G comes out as 0.58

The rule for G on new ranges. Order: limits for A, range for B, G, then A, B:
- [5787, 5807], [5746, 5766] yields 0.25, 2.5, 2.7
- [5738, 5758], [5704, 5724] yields -0.73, 2.9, 2.2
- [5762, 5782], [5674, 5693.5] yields 0.60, 1.5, 2.1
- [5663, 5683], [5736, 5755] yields 0.36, 2.2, 2.6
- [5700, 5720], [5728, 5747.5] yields 0.33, 1.8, 2.1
